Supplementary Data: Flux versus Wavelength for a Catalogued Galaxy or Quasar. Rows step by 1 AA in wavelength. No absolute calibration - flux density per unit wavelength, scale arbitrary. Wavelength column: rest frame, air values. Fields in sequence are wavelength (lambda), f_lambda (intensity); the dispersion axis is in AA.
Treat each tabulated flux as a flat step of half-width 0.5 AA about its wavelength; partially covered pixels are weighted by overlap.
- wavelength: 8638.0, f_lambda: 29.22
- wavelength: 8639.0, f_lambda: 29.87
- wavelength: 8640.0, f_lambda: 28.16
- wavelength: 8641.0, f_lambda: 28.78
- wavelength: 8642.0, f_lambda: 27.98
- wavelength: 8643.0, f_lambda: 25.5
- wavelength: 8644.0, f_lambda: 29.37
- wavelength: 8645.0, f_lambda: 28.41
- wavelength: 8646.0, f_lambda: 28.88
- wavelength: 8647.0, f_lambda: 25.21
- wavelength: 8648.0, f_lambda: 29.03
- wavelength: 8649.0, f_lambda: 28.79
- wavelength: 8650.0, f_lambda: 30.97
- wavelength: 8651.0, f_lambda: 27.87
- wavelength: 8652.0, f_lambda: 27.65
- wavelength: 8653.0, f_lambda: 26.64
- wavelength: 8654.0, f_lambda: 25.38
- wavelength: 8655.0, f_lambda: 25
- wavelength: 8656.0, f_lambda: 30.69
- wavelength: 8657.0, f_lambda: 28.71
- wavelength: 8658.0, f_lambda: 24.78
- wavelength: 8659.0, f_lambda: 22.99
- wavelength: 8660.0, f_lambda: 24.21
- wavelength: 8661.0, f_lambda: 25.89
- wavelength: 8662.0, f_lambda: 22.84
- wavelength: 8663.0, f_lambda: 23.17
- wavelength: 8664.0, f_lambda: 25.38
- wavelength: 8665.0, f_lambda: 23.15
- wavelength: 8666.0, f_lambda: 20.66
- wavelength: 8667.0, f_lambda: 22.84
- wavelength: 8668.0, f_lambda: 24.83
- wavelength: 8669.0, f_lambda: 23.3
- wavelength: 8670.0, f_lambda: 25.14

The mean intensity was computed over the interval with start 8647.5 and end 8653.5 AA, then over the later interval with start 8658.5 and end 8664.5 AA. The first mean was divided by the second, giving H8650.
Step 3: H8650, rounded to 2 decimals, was 1.18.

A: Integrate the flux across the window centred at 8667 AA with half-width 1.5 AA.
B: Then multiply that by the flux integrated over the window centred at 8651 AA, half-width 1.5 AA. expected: 5910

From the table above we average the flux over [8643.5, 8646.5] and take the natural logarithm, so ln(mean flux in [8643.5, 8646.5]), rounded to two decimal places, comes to 3.36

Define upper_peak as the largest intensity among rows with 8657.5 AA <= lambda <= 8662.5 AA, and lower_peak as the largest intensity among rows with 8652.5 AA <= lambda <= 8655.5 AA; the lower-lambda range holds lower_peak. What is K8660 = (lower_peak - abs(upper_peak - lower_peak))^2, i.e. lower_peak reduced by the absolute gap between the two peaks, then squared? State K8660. 670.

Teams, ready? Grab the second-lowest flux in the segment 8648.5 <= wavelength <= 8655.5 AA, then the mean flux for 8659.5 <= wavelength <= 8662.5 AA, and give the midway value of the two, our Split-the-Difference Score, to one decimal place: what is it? 24.8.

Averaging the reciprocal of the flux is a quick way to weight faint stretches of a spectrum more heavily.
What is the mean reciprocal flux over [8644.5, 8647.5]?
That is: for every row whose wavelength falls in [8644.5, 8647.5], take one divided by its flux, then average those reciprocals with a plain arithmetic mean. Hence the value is 0.036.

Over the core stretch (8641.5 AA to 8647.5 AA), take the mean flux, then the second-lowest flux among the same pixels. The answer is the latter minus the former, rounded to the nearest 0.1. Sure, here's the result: -2.1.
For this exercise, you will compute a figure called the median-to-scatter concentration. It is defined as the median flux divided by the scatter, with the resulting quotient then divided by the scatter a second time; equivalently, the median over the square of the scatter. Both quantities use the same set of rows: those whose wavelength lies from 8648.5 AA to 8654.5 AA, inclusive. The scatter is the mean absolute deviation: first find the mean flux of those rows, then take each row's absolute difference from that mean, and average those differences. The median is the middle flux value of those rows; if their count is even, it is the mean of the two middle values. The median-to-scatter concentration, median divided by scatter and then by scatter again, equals 16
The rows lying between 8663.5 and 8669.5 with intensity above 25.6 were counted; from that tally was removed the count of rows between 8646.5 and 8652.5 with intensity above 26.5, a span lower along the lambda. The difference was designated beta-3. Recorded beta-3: -5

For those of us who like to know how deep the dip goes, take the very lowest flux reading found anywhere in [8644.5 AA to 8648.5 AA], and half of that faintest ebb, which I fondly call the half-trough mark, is 12.6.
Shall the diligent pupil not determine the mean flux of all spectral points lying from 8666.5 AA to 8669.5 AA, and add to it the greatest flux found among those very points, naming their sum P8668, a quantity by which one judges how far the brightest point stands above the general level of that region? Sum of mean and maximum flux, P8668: 48.5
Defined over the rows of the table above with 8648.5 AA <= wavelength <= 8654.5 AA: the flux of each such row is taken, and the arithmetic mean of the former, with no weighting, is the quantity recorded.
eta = 27.9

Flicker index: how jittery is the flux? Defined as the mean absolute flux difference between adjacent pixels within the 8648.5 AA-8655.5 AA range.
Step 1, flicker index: 1.36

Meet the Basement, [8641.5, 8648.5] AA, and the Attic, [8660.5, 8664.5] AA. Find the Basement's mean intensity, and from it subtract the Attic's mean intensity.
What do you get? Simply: 3.4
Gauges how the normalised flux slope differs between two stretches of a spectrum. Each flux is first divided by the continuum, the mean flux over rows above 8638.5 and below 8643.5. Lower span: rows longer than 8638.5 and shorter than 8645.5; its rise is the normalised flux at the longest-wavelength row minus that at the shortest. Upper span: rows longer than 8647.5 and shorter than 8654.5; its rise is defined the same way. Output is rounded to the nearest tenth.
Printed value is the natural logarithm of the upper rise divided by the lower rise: 0.9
